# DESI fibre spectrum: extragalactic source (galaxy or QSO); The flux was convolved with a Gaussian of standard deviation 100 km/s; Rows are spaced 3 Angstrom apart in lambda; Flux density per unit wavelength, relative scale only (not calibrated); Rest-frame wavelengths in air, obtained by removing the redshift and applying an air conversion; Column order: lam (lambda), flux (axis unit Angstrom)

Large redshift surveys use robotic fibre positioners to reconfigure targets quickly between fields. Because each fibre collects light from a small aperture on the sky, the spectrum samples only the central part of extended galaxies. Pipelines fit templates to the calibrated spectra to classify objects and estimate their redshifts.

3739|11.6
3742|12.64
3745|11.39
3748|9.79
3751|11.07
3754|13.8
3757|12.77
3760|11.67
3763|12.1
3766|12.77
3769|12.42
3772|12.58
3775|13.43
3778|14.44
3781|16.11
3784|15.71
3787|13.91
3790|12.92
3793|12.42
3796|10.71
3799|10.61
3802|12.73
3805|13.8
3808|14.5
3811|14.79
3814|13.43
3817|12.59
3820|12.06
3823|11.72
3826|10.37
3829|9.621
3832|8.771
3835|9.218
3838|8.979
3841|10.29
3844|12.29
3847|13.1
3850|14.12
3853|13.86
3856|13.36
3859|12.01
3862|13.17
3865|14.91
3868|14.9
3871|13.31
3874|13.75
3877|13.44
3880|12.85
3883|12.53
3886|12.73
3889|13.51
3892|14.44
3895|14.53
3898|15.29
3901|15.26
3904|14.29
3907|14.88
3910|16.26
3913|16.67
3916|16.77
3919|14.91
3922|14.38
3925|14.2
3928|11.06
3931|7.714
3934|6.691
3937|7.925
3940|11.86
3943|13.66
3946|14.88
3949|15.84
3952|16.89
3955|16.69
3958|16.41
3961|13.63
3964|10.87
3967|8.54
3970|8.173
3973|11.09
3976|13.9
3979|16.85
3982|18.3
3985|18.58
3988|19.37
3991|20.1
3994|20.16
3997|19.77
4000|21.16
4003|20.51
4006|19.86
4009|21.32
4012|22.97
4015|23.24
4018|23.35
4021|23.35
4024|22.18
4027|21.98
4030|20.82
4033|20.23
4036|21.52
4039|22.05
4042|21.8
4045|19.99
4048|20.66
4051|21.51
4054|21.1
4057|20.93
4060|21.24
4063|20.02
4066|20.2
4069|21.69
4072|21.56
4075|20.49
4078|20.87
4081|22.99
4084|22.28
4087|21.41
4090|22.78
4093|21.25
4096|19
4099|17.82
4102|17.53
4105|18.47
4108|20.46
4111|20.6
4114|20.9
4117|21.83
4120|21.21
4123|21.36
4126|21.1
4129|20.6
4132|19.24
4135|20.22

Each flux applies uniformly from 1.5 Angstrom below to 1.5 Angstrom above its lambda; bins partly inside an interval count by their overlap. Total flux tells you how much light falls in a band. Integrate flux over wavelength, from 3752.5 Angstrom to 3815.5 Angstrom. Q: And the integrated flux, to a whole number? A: 833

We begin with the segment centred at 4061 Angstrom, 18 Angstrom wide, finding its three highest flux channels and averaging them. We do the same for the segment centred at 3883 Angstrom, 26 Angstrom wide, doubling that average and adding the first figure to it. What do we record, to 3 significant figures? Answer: 49.8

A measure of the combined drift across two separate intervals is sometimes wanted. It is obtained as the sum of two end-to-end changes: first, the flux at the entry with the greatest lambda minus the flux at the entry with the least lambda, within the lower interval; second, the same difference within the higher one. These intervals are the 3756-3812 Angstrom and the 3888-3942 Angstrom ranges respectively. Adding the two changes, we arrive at 0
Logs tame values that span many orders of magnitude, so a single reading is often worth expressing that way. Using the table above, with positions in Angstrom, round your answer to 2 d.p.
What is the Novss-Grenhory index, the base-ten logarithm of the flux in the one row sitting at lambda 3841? 1.01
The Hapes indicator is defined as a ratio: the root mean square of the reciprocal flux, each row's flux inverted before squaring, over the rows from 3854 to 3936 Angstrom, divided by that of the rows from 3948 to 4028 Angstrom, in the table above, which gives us 1.23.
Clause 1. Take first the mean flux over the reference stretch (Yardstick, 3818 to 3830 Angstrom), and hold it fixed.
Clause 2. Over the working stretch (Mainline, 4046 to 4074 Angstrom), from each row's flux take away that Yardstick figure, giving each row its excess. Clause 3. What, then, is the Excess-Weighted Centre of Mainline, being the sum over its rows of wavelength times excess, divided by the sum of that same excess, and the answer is 4060.0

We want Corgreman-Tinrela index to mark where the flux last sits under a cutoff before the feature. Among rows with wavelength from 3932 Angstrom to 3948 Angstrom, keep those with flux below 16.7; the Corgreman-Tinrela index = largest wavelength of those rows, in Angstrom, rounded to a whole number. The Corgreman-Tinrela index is 3946 Angstrom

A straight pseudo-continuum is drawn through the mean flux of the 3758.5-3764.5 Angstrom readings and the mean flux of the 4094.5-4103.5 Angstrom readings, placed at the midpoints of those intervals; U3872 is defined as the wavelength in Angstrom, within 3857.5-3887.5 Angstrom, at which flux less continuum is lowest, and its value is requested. 3859 Angstrom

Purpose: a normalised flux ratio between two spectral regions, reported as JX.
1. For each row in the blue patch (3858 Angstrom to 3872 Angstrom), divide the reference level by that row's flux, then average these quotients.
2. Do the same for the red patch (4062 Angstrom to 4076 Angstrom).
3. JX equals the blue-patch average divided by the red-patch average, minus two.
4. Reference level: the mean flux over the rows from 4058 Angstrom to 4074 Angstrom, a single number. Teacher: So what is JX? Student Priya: -0.47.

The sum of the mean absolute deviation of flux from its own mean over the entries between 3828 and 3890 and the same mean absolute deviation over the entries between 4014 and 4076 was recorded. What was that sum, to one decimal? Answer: 2.3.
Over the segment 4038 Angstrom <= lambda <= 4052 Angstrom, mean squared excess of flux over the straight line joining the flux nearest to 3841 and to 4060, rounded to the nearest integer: 1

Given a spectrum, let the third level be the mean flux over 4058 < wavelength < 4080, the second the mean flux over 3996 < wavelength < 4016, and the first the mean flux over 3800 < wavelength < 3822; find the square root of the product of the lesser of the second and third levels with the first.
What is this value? 16.7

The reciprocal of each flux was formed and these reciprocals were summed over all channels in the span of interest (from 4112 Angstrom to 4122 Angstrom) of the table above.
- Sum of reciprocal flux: 0.141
